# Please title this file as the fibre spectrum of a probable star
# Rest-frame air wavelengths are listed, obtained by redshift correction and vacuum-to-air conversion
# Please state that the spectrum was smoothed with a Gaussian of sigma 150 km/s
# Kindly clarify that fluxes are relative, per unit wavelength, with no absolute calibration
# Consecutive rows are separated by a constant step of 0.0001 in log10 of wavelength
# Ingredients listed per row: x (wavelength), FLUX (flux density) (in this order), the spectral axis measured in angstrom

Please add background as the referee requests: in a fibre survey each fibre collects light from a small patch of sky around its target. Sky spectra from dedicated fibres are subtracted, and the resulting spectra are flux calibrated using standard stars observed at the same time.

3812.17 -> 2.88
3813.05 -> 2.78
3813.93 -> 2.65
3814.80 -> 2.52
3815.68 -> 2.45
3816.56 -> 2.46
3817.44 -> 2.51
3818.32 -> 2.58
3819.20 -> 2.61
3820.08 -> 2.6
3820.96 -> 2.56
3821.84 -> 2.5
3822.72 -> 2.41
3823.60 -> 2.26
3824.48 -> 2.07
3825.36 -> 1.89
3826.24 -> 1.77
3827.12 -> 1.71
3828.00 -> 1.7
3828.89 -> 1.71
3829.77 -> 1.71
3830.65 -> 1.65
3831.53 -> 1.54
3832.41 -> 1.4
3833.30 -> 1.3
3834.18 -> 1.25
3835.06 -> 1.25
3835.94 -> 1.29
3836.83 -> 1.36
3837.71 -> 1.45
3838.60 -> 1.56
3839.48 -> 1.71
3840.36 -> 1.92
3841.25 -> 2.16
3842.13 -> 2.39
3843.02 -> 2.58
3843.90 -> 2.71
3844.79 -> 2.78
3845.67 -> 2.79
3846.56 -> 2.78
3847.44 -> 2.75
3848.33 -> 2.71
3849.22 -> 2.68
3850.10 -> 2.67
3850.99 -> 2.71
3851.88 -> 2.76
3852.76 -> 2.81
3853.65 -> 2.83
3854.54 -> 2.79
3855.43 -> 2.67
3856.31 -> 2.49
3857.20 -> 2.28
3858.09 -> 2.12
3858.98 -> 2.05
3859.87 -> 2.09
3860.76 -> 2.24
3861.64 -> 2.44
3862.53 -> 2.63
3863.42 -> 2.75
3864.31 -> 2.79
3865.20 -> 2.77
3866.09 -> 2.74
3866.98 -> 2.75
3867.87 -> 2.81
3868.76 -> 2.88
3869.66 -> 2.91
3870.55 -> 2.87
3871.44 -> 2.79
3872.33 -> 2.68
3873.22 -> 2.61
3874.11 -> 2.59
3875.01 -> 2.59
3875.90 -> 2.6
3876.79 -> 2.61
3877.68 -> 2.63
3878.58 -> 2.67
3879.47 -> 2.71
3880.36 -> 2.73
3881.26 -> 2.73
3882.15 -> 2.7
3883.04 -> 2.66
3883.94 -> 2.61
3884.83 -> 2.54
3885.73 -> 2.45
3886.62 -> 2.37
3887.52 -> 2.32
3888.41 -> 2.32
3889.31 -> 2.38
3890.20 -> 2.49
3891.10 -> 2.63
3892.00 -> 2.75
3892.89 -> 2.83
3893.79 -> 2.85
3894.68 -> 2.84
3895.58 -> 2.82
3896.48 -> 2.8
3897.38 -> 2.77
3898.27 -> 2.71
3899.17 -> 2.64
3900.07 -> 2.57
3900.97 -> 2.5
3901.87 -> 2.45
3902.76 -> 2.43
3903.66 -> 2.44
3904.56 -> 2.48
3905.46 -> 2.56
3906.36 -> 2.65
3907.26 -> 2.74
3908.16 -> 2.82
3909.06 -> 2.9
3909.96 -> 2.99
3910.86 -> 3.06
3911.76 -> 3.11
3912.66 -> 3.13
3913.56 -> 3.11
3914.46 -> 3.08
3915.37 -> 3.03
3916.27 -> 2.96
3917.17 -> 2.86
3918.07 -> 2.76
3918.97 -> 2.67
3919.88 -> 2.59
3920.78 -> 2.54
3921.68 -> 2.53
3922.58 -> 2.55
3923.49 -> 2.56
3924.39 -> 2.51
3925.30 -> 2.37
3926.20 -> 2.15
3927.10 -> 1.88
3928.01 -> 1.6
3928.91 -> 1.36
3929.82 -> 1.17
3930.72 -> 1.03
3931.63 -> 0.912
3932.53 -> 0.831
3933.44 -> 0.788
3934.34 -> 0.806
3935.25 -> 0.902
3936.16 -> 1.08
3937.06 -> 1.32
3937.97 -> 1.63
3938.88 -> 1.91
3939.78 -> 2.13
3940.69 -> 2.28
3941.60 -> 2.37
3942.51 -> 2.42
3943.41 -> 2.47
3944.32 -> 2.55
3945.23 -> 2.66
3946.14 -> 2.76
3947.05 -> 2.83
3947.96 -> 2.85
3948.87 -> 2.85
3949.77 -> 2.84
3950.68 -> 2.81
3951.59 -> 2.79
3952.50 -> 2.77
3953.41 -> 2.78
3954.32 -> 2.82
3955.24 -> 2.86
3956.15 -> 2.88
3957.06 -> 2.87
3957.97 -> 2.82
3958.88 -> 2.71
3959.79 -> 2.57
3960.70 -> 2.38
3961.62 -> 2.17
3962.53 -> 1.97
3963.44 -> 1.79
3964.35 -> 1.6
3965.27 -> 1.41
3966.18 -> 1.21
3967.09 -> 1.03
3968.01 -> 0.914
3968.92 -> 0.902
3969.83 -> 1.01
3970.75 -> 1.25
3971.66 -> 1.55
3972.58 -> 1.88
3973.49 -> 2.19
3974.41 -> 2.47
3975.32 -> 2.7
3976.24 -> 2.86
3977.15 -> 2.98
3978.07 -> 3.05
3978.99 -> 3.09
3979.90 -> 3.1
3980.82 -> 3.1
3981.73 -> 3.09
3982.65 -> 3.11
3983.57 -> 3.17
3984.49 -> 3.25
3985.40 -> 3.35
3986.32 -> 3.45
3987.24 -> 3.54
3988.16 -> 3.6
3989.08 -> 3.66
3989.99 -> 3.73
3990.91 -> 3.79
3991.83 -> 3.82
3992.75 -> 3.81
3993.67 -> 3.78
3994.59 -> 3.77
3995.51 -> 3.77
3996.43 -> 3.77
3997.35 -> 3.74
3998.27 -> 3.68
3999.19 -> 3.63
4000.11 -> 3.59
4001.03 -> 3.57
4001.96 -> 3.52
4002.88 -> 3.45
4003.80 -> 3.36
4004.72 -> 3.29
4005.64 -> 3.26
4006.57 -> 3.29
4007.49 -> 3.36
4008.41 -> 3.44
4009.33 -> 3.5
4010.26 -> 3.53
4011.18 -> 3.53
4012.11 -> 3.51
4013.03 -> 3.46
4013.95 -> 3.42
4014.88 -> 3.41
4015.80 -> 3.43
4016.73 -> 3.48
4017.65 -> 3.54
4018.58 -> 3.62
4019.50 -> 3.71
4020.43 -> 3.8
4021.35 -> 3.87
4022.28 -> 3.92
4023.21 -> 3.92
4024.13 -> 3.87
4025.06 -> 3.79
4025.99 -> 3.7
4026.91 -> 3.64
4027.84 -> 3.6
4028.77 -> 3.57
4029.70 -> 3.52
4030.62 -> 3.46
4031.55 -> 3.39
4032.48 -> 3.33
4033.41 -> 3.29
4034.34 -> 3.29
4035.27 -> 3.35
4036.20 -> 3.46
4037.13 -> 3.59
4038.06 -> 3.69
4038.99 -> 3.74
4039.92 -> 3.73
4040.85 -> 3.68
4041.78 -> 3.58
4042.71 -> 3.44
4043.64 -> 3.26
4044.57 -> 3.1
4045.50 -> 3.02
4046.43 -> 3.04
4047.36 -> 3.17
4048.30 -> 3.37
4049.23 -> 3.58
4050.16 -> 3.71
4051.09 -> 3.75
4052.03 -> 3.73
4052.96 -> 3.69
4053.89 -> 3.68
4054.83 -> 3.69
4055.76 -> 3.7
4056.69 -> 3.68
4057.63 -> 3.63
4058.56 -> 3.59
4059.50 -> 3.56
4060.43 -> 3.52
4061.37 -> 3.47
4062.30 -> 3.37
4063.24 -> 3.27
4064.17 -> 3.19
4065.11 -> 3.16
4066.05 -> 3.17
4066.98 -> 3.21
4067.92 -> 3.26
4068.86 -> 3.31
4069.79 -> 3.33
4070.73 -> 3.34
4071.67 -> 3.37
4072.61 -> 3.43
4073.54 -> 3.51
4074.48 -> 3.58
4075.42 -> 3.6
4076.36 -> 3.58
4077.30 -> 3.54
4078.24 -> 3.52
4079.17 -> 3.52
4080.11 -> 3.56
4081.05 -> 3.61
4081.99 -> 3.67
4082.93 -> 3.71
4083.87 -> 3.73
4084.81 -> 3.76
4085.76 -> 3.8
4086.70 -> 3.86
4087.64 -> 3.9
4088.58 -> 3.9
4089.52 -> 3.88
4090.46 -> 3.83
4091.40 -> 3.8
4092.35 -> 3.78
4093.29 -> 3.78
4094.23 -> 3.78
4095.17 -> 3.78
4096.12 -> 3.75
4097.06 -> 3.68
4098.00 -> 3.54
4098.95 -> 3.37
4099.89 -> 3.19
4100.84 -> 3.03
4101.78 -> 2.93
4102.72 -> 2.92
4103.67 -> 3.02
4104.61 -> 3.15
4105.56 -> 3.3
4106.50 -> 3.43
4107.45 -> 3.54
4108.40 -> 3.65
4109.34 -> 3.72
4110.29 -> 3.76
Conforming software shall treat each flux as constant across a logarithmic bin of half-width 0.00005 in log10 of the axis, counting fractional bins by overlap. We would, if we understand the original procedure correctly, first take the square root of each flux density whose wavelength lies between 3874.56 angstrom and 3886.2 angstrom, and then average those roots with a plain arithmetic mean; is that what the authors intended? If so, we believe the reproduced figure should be 1.62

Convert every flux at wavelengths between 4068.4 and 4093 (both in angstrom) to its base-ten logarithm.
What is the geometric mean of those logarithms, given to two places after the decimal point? 0.56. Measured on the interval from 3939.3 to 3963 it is 0.41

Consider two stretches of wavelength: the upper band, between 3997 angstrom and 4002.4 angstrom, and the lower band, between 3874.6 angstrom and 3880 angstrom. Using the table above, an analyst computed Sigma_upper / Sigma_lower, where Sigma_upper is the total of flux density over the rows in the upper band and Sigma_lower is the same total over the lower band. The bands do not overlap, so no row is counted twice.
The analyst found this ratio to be 1.37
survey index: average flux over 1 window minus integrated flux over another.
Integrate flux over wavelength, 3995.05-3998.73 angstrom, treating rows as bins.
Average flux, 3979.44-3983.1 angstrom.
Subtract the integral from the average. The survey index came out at -10.7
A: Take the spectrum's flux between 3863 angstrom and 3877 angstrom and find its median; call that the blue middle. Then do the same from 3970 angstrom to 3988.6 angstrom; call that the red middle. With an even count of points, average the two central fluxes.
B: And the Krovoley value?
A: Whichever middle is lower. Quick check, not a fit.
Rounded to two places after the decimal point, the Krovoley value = 2.75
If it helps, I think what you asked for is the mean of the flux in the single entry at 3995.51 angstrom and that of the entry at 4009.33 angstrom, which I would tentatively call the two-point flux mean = 3.6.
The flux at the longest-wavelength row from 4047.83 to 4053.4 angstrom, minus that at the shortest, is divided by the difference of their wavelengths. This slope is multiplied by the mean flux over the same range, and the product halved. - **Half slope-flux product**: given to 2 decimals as 0.12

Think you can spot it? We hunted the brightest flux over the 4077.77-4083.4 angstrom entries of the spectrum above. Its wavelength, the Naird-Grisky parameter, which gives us 4082.93 angstrom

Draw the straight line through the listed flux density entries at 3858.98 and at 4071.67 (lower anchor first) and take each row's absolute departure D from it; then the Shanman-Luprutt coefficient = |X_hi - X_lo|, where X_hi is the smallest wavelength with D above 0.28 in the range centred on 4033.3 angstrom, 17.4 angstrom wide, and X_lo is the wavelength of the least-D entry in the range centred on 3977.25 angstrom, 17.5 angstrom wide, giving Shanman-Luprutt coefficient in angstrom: 49.7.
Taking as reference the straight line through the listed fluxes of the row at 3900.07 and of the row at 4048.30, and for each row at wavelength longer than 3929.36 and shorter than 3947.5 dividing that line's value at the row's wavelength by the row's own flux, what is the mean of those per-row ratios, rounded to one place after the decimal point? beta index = 2.0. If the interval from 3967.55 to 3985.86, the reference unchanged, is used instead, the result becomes 1.5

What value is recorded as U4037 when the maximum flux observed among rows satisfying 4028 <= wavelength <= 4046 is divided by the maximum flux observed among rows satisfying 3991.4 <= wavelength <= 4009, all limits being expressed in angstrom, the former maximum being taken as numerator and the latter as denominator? 0.98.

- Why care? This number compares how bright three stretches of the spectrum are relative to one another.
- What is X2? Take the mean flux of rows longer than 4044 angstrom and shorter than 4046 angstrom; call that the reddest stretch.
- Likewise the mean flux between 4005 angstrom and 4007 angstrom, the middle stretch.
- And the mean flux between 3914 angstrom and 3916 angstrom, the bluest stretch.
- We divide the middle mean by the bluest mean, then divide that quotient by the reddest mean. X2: 0.350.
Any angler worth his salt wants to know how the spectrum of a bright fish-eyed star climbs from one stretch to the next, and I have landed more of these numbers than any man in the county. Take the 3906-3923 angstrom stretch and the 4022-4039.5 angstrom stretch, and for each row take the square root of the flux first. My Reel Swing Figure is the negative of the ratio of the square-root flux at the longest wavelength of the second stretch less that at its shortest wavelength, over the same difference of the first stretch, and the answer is -1.5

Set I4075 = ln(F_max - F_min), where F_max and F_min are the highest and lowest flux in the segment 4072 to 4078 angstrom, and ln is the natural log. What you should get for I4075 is -1.8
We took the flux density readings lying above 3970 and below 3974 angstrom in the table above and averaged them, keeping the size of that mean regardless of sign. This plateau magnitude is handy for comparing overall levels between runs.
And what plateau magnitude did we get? 1.7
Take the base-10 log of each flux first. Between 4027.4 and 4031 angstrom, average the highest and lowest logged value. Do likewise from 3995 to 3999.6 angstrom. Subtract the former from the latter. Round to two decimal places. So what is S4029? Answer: 0.02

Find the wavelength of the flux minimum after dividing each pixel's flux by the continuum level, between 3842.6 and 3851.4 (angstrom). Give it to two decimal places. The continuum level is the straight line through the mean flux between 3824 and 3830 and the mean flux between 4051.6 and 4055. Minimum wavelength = 3843.02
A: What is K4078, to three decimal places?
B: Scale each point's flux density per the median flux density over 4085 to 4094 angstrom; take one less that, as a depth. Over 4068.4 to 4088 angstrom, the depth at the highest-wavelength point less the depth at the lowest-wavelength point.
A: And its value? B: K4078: -0.154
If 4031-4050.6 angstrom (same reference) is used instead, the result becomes -0.084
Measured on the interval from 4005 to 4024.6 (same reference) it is -0.159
